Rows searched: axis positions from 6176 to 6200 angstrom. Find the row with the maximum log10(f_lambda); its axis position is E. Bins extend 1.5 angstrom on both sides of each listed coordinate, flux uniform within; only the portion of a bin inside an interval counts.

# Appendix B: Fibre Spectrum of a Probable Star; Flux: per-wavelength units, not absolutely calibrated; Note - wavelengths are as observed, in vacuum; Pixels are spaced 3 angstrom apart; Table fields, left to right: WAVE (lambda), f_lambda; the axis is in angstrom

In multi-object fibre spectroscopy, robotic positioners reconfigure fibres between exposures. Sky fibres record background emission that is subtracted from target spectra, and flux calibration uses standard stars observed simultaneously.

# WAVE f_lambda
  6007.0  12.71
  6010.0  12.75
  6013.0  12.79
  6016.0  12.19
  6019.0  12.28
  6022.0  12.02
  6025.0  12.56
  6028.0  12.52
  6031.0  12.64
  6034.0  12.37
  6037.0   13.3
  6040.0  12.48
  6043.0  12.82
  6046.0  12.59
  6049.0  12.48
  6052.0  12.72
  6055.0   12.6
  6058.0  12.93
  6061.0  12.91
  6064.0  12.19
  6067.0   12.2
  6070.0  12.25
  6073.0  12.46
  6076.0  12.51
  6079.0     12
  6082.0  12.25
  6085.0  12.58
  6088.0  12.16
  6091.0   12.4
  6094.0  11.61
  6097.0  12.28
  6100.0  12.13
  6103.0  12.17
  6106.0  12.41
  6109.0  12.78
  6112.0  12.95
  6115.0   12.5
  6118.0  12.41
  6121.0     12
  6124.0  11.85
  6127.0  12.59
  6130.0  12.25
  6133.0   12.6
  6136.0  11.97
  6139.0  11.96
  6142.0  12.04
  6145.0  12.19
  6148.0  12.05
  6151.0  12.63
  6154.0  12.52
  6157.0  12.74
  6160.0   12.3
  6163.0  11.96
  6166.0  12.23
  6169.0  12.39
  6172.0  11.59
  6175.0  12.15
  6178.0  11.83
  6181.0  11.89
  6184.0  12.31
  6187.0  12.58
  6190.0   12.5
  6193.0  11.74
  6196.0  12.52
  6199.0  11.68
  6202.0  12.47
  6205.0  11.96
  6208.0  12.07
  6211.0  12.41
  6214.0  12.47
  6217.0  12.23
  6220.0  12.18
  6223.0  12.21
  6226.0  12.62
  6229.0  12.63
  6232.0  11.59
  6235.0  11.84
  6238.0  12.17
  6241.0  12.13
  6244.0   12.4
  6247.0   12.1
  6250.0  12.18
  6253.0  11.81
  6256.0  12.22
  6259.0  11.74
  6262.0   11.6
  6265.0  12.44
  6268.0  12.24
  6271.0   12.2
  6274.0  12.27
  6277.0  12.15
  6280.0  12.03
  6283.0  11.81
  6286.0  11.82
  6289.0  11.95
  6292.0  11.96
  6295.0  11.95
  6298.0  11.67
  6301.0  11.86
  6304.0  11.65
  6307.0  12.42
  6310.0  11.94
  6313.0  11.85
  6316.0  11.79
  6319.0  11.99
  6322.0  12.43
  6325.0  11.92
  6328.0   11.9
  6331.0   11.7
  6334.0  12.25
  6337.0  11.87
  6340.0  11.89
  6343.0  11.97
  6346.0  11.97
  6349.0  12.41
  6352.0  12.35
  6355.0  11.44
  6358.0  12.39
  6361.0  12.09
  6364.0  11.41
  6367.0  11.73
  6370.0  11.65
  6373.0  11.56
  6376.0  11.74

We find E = 6187.0 angstrom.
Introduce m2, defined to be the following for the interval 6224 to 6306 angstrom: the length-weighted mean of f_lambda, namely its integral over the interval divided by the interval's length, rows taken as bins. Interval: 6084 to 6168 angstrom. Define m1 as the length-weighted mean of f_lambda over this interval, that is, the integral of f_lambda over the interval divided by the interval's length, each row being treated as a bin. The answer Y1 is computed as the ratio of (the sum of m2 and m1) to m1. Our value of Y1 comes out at 1.98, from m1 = 12.3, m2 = 12.0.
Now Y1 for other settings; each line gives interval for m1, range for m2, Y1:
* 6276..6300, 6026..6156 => 2.04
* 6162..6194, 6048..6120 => 2.02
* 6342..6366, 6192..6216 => 2.01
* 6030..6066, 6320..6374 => 1.94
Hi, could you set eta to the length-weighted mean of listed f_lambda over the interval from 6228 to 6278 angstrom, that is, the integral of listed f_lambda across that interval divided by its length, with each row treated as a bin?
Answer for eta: 12.1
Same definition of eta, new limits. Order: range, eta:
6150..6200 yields 12.2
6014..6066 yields 12.6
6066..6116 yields 12.3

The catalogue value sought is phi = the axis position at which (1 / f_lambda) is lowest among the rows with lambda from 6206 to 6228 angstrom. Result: 6226.0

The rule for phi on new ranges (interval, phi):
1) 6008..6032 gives 6013.0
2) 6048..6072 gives 6058.0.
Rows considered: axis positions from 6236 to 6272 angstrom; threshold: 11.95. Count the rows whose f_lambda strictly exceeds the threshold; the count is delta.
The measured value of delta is 9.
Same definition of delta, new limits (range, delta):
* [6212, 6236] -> 6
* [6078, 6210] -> 37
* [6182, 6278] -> 25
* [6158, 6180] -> 5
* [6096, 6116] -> 7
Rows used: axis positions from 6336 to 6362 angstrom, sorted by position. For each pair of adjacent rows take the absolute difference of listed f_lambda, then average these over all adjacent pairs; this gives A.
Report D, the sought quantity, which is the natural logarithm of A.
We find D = -1.1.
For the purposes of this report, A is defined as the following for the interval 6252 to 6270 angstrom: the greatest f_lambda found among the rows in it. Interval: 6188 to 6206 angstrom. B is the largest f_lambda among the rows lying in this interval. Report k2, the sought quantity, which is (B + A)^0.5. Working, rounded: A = 12.44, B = 12.52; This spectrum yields 4.996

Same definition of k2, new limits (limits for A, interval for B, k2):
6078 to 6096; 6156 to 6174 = 5.032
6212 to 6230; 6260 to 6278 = 5.007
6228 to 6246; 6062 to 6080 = 5.014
